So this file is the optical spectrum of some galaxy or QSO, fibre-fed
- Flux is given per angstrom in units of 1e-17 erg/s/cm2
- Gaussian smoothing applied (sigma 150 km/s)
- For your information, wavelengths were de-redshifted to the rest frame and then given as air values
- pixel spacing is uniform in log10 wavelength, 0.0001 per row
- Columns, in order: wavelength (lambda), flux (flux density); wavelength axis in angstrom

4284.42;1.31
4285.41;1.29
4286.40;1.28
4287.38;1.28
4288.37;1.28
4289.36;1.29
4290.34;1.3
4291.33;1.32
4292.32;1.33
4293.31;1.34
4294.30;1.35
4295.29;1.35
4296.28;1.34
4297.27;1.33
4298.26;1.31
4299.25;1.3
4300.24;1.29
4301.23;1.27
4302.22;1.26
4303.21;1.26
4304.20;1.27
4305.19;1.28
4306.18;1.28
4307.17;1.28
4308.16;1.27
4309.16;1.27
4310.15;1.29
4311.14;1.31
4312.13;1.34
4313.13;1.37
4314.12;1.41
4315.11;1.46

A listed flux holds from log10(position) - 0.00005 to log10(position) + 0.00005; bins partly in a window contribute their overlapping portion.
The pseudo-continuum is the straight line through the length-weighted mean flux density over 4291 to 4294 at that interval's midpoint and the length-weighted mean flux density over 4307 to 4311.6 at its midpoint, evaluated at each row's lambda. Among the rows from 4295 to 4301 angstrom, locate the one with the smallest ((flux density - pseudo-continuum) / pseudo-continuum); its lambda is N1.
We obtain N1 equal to 4300.24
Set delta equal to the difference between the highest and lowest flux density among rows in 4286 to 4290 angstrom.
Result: 0.01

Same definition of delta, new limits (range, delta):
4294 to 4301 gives 0.06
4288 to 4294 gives 0.06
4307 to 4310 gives 0.01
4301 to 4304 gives 0.01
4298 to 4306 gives 0.05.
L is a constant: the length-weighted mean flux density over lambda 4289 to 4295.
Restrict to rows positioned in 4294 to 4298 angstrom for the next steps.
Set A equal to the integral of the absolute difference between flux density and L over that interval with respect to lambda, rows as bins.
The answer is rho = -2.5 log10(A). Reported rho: 2.8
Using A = 0.07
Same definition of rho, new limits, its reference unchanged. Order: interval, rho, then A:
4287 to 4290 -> 2.3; 0.12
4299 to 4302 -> 2.3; 0.12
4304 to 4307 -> 2.2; 0.14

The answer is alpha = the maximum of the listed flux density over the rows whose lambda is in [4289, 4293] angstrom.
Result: 1.33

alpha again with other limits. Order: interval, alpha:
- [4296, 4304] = 1.34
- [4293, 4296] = 1.35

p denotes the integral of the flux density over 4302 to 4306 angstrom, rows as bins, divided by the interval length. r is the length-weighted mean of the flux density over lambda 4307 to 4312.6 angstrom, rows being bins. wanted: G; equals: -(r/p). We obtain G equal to -1.02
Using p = 1.270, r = 1.29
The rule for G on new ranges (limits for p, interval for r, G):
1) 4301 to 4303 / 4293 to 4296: -1.06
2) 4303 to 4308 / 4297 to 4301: -1.02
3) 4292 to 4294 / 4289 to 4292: -0.98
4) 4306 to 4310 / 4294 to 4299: -1.05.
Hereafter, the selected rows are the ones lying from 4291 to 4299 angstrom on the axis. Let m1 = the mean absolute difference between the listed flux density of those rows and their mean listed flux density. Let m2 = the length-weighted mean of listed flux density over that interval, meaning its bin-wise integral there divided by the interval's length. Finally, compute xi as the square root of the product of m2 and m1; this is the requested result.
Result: 0.122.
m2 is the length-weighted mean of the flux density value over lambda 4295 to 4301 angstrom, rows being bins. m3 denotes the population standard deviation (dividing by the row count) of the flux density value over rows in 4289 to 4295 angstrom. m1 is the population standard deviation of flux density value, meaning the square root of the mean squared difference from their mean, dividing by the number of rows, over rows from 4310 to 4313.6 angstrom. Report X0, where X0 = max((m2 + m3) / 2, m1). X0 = 0.669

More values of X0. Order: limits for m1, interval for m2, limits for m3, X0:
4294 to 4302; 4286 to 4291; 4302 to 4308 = 0.649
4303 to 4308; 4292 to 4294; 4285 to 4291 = 0.671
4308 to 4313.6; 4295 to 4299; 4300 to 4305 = 0.670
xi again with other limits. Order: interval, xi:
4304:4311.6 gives 0.110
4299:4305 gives 0.130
